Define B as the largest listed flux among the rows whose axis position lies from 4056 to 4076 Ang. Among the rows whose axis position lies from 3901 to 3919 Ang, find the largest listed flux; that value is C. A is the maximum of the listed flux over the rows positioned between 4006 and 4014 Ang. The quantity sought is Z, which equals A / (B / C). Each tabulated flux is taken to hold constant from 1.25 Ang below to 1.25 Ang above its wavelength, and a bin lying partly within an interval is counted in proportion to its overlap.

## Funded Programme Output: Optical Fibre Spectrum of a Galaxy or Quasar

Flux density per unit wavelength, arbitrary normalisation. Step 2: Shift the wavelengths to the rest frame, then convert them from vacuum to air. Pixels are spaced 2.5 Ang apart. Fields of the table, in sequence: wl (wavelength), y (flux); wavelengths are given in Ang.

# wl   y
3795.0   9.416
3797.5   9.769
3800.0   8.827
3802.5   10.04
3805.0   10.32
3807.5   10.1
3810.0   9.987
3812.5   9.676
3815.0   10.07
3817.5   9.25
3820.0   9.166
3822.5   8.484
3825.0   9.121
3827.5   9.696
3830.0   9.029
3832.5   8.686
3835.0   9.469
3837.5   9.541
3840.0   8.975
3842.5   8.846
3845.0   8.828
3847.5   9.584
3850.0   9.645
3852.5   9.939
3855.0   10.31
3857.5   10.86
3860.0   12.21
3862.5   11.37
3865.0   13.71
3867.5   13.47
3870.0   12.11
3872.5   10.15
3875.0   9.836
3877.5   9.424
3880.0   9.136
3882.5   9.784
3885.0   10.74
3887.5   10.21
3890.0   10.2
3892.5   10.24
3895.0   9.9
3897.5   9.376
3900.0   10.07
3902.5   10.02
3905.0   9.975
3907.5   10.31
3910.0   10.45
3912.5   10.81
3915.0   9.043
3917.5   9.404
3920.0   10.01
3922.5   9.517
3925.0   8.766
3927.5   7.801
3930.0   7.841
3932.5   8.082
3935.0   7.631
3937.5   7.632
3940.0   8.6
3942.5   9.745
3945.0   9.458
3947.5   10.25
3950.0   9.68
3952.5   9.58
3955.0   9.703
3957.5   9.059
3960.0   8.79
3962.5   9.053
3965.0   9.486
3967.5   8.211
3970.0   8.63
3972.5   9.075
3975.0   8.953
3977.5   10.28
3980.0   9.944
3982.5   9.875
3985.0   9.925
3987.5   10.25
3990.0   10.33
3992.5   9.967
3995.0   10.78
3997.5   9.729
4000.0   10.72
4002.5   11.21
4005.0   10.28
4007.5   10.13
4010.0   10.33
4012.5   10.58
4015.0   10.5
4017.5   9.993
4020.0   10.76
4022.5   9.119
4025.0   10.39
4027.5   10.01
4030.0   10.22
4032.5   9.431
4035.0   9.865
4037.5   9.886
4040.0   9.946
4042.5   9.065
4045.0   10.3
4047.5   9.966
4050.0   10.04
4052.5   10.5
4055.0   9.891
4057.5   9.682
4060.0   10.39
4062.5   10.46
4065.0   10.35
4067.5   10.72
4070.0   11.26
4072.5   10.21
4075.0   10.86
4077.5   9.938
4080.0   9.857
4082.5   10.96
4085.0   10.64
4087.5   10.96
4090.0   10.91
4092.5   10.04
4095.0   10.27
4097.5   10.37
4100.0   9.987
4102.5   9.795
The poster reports 10.2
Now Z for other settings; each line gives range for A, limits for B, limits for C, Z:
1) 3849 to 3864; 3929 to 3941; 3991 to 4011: 15.9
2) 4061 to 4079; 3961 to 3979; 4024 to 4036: 11.4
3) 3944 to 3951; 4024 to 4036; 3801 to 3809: 10.2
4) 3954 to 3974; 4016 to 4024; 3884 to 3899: 9.7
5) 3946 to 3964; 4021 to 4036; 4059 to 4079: 11.1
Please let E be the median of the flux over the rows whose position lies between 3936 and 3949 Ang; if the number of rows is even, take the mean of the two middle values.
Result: 9.5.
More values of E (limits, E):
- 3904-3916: 10.3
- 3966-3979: 9.0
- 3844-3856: 9.6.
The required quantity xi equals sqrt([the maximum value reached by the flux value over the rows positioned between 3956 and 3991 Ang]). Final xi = 3.21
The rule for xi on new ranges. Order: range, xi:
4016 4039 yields 3.28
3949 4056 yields 3.35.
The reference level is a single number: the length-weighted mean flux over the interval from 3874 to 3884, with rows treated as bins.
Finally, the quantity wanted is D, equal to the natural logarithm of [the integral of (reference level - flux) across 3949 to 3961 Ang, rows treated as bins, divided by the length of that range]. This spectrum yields -1.6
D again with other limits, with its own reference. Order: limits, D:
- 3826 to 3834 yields -0.9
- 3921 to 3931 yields 0.0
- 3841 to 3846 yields -0.3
